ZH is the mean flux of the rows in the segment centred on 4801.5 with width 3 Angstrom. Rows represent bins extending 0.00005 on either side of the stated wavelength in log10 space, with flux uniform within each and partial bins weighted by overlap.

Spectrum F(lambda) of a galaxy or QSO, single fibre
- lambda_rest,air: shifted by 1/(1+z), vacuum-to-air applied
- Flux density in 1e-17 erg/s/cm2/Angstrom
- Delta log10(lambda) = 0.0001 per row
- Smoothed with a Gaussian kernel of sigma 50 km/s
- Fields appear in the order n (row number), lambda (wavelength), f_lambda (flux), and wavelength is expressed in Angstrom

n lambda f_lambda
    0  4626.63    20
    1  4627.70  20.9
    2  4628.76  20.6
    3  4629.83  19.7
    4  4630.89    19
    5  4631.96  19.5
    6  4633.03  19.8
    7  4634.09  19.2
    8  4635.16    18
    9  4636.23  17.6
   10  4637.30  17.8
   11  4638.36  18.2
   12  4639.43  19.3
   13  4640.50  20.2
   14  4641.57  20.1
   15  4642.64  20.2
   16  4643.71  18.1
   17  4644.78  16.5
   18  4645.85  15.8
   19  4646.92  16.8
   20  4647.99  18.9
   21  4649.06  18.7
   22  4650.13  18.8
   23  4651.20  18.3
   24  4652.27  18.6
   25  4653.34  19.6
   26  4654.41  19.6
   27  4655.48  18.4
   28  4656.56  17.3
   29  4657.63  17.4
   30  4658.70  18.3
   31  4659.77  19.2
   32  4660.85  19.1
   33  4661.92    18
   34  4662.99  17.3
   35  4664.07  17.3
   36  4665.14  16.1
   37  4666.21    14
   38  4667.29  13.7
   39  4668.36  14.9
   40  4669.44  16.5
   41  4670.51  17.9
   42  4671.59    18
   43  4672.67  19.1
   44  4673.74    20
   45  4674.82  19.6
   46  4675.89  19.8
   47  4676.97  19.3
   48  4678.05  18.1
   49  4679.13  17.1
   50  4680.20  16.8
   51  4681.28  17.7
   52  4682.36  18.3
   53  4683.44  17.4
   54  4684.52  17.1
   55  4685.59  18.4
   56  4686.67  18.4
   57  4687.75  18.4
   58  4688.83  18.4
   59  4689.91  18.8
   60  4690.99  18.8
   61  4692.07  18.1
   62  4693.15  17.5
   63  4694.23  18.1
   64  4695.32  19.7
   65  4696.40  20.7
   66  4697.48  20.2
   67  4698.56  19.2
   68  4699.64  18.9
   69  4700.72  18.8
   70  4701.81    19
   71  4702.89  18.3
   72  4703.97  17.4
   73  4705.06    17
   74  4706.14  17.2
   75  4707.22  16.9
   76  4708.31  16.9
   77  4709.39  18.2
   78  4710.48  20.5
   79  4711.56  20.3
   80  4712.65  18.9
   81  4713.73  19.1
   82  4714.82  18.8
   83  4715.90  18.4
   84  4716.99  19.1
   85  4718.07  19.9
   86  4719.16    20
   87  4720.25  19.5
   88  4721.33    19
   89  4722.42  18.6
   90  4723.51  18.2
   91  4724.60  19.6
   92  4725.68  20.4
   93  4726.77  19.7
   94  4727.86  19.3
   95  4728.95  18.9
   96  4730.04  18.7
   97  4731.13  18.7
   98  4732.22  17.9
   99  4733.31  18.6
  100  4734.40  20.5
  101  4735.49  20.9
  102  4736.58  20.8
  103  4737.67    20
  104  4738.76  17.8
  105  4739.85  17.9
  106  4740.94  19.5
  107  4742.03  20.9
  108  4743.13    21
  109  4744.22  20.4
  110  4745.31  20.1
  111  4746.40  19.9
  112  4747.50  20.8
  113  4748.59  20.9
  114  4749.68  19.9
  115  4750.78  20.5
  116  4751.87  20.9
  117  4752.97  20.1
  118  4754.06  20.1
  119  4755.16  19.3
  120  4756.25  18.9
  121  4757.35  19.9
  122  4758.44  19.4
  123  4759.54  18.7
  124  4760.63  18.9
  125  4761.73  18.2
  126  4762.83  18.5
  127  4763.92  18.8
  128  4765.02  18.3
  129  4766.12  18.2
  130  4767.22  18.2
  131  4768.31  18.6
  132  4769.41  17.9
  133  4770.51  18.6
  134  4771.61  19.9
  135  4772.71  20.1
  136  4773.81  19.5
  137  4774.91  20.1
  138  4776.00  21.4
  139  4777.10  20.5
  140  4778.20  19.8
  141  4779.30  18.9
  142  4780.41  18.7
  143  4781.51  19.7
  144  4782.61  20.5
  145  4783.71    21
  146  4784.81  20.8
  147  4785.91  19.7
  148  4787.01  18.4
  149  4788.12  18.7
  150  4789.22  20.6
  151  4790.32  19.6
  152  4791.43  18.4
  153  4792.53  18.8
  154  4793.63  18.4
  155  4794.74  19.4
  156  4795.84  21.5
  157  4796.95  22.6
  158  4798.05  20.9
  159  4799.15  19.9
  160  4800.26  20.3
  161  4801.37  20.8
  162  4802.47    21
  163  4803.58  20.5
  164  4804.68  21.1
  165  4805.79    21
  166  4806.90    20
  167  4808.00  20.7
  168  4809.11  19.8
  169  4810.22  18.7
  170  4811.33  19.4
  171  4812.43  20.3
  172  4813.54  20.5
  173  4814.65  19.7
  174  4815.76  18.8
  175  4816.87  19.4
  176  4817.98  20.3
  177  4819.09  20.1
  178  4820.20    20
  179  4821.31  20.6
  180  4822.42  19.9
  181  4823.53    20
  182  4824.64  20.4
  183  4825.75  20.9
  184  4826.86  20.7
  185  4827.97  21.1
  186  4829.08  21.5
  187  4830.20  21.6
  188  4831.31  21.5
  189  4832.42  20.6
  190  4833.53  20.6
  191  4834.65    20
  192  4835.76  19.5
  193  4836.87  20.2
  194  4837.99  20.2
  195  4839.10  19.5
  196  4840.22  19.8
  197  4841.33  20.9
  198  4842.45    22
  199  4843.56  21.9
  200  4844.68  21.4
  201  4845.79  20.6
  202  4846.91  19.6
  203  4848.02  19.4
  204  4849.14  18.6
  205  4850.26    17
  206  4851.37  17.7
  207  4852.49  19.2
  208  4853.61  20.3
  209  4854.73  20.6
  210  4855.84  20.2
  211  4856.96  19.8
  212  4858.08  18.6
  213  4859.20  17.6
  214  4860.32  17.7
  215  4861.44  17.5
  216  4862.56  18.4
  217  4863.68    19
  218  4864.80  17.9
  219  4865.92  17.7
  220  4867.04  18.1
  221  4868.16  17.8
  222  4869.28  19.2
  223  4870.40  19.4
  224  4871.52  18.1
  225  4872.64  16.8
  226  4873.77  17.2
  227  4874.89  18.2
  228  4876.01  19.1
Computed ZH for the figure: 20.7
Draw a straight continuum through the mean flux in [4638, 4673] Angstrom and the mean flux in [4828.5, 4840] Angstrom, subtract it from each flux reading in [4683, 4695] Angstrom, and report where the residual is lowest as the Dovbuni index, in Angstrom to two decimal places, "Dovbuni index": 4684.52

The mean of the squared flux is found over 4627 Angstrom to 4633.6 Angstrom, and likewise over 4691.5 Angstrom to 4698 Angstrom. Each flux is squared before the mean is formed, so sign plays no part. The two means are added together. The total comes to 761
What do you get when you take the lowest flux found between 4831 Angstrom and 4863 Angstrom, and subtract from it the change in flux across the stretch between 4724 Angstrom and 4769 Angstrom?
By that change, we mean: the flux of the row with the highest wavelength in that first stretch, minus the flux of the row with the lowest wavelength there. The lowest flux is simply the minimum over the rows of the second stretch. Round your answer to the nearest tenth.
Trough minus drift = 18.0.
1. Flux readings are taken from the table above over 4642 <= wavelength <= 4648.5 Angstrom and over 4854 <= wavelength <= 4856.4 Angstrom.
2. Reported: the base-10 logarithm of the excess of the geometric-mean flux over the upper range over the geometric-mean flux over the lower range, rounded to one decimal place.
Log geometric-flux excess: 0.4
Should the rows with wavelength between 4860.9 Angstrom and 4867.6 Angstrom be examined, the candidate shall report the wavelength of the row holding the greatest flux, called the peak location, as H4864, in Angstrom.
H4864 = 4863.68 Angstrom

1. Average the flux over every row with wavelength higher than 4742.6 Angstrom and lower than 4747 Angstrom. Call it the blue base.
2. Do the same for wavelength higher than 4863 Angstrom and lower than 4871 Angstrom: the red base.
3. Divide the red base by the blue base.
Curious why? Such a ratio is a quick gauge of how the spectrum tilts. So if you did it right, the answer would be 0.91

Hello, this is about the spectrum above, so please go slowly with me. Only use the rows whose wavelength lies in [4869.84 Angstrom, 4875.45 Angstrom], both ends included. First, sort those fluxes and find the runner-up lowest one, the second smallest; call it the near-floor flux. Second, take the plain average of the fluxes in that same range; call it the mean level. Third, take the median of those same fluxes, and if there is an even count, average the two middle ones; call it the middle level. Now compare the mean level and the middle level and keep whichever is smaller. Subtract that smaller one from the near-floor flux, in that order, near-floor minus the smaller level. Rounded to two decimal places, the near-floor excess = -0.74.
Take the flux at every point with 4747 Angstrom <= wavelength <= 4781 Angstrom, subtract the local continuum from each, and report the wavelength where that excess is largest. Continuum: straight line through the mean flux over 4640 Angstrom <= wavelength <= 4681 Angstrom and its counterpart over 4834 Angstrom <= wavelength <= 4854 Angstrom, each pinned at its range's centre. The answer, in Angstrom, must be 4776.00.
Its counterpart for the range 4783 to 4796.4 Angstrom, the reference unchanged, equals 4795.84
